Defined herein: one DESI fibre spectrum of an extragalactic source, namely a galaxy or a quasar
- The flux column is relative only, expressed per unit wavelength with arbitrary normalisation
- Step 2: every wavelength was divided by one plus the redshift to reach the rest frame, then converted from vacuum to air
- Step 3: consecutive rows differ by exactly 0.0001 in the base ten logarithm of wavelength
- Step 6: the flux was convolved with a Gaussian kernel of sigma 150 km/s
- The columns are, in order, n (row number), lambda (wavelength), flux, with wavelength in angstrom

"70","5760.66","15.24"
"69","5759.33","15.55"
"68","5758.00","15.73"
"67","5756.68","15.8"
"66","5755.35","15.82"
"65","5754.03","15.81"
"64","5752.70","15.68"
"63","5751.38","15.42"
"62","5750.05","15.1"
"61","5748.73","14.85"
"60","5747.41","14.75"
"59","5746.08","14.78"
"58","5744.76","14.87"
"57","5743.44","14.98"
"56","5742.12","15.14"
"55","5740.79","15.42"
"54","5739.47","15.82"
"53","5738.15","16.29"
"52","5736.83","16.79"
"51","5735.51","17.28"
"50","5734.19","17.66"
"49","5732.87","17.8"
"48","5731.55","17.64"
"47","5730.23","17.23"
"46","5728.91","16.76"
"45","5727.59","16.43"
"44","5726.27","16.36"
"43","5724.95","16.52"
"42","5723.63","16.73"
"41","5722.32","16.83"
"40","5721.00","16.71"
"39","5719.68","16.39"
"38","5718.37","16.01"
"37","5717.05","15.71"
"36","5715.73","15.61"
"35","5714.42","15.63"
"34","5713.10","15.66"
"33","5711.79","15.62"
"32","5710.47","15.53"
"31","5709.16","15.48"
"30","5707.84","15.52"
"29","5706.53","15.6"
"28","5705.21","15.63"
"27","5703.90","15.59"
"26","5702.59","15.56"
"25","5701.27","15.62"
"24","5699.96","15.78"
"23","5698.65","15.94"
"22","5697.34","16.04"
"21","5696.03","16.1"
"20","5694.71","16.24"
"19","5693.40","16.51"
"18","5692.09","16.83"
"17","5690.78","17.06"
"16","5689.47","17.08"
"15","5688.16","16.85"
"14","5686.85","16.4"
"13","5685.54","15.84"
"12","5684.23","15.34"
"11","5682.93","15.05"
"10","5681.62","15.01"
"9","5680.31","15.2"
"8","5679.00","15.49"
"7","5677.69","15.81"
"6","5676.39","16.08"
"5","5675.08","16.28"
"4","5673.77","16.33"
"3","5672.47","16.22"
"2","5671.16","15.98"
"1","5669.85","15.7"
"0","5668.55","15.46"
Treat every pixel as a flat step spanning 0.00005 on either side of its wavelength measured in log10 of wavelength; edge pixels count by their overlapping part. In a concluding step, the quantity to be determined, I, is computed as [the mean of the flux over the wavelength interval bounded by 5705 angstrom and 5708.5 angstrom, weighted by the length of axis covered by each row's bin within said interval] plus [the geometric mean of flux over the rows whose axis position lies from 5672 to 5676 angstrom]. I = 31.8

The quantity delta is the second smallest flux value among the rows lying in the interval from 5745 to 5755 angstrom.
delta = 14.78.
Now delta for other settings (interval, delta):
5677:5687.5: 15.05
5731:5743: 15.42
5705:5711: 15.52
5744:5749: 14.78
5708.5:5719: 15.53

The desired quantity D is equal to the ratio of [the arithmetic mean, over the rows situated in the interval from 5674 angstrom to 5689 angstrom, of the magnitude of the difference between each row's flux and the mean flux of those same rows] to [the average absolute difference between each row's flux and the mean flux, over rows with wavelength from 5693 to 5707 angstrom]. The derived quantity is 1.9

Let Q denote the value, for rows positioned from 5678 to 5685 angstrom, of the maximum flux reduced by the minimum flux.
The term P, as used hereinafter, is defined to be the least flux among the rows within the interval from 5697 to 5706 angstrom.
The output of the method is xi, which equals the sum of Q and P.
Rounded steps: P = 15.56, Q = 0.48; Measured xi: 16.0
